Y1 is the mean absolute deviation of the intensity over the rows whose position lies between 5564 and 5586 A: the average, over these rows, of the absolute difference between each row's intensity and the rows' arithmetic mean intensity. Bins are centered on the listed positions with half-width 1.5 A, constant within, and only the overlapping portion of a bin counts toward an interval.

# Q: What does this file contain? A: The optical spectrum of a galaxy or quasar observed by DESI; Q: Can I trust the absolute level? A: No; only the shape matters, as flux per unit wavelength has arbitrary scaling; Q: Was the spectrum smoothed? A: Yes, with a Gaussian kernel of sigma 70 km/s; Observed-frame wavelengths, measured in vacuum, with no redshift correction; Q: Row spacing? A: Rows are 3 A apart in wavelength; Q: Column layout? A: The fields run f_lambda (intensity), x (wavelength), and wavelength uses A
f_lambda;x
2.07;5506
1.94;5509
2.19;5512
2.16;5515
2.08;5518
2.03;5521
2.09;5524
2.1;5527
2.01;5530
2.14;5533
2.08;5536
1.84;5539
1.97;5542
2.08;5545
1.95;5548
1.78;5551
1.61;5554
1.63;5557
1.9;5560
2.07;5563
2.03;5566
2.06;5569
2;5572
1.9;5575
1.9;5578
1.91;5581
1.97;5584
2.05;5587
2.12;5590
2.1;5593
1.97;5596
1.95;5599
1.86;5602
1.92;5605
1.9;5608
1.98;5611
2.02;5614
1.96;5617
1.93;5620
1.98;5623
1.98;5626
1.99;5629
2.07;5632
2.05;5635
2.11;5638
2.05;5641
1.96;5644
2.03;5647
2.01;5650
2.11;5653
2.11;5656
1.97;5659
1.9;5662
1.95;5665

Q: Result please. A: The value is 0.05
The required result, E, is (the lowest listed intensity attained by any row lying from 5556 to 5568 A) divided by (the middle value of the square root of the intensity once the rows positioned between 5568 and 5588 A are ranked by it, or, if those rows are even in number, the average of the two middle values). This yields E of 1.16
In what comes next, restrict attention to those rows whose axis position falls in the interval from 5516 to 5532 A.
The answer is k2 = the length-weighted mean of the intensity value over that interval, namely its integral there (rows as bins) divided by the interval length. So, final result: 2.07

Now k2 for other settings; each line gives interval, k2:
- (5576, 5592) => 1.99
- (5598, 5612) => 1.92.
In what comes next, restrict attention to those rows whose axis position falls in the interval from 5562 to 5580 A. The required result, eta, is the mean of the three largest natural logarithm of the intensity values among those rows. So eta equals 0.72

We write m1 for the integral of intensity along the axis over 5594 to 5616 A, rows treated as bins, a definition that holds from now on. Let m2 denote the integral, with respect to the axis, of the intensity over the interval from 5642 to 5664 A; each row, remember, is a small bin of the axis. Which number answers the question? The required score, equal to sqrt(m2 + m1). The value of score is 9.3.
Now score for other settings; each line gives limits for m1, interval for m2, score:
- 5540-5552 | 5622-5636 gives 7.2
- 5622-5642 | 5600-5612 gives 8.0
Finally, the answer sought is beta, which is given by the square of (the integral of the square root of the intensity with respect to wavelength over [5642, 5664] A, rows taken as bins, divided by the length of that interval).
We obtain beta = 2.01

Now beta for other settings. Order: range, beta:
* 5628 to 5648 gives 2.04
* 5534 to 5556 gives 1.90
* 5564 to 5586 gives 1.97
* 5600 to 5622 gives 1.94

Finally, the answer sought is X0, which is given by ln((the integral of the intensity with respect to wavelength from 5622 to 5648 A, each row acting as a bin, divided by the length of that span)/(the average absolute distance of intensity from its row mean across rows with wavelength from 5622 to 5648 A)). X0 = 3.9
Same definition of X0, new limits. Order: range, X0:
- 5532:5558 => 2.5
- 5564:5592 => 3.4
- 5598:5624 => 4.0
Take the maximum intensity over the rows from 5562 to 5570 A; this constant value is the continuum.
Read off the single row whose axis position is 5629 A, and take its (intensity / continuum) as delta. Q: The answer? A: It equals 0.96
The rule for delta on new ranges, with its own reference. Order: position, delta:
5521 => 0.98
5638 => 1.02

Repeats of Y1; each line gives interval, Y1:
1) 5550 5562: 0.11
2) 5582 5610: 0.07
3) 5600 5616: 0.05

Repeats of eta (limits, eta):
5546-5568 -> 0.70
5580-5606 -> 0.74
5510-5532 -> 0.77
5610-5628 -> 0.69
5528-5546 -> 0.74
